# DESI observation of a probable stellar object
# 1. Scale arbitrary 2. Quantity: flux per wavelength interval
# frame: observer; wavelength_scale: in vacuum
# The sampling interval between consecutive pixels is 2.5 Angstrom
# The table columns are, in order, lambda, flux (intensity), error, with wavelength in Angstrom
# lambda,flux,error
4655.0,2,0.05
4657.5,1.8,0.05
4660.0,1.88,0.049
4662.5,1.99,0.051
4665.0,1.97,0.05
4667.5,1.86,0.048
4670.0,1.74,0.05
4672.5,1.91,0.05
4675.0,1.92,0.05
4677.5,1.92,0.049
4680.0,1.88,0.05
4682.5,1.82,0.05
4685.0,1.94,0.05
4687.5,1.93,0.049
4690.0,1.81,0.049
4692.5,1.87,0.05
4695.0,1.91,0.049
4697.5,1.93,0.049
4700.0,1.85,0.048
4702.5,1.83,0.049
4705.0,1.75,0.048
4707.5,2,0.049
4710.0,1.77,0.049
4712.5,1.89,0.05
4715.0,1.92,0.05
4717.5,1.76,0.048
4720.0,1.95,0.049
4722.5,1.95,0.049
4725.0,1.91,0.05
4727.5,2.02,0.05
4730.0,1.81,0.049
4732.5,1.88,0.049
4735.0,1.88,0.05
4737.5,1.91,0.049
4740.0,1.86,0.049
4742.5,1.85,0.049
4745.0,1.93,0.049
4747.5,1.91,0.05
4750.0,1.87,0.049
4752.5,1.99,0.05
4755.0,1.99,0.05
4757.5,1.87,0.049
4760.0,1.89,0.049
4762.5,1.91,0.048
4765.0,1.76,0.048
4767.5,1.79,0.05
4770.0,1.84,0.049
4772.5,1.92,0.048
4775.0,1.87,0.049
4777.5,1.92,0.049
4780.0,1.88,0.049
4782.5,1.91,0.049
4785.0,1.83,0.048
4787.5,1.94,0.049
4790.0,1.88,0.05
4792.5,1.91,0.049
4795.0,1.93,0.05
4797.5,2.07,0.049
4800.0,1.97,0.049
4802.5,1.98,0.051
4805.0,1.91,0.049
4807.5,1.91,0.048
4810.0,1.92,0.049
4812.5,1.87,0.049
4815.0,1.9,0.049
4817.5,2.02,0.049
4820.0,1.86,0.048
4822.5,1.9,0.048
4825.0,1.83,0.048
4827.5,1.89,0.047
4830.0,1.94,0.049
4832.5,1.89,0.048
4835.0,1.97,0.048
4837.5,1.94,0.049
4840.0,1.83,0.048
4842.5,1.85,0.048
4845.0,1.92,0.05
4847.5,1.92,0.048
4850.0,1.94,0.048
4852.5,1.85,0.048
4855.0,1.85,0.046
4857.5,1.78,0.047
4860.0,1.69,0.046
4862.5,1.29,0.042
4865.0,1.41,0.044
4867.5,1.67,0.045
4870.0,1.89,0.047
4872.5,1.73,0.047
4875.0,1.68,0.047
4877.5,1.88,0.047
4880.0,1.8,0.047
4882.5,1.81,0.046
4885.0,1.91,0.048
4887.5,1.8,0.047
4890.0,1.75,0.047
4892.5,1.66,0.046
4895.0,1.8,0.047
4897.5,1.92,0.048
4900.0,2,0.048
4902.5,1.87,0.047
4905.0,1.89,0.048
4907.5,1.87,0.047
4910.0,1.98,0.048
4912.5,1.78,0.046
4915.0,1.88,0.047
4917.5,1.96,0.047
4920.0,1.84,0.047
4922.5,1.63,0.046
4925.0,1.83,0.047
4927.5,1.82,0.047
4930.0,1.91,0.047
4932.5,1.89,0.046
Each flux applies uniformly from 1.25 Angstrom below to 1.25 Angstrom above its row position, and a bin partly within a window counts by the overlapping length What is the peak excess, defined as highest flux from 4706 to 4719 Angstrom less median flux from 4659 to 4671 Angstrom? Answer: 0.12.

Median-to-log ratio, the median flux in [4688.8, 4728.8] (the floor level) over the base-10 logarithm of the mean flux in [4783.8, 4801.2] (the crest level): 6.64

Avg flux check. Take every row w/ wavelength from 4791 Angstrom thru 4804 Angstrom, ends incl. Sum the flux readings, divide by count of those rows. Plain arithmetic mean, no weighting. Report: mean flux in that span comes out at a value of 1.97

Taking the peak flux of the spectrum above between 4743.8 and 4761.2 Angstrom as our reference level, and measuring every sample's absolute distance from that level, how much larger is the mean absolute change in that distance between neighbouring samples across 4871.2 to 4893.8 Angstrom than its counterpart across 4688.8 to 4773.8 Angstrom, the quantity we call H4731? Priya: 0.014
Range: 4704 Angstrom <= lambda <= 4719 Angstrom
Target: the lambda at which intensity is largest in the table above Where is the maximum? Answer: 4707.5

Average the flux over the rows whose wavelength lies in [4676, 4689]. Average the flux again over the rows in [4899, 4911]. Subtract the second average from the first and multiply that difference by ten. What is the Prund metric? -0.2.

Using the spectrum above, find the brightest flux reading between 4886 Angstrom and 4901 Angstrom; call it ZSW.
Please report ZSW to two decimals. 2.00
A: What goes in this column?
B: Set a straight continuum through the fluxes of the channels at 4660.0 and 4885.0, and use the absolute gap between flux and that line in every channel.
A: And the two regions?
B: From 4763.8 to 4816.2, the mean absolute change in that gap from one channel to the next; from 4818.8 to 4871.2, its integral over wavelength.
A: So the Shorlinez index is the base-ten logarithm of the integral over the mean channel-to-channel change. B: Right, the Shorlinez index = 2.27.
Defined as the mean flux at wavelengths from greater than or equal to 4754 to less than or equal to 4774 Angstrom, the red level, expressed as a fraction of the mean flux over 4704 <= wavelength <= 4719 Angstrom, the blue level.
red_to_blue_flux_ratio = 1.01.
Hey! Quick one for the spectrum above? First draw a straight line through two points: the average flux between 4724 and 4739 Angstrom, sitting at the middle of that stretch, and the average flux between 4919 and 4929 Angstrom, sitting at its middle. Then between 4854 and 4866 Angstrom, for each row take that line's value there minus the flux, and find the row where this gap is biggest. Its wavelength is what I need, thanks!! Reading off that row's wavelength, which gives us 4862.5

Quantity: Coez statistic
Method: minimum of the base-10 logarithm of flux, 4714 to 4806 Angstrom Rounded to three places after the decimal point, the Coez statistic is 0.246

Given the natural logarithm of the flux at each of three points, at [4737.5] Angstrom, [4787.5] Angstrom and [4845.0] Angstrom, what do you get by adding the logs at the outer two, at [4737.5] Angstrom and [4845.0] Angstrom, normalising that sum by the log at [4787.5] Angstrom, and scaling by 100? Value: 196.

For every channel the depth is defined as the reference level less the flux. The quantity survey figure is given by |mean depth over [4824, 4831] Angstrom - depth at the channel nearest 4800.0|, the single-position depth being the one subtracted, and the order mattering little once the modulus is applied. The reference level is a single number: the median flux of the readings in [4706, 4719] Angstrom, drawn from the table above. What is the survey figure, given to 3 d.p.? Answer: 0.083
